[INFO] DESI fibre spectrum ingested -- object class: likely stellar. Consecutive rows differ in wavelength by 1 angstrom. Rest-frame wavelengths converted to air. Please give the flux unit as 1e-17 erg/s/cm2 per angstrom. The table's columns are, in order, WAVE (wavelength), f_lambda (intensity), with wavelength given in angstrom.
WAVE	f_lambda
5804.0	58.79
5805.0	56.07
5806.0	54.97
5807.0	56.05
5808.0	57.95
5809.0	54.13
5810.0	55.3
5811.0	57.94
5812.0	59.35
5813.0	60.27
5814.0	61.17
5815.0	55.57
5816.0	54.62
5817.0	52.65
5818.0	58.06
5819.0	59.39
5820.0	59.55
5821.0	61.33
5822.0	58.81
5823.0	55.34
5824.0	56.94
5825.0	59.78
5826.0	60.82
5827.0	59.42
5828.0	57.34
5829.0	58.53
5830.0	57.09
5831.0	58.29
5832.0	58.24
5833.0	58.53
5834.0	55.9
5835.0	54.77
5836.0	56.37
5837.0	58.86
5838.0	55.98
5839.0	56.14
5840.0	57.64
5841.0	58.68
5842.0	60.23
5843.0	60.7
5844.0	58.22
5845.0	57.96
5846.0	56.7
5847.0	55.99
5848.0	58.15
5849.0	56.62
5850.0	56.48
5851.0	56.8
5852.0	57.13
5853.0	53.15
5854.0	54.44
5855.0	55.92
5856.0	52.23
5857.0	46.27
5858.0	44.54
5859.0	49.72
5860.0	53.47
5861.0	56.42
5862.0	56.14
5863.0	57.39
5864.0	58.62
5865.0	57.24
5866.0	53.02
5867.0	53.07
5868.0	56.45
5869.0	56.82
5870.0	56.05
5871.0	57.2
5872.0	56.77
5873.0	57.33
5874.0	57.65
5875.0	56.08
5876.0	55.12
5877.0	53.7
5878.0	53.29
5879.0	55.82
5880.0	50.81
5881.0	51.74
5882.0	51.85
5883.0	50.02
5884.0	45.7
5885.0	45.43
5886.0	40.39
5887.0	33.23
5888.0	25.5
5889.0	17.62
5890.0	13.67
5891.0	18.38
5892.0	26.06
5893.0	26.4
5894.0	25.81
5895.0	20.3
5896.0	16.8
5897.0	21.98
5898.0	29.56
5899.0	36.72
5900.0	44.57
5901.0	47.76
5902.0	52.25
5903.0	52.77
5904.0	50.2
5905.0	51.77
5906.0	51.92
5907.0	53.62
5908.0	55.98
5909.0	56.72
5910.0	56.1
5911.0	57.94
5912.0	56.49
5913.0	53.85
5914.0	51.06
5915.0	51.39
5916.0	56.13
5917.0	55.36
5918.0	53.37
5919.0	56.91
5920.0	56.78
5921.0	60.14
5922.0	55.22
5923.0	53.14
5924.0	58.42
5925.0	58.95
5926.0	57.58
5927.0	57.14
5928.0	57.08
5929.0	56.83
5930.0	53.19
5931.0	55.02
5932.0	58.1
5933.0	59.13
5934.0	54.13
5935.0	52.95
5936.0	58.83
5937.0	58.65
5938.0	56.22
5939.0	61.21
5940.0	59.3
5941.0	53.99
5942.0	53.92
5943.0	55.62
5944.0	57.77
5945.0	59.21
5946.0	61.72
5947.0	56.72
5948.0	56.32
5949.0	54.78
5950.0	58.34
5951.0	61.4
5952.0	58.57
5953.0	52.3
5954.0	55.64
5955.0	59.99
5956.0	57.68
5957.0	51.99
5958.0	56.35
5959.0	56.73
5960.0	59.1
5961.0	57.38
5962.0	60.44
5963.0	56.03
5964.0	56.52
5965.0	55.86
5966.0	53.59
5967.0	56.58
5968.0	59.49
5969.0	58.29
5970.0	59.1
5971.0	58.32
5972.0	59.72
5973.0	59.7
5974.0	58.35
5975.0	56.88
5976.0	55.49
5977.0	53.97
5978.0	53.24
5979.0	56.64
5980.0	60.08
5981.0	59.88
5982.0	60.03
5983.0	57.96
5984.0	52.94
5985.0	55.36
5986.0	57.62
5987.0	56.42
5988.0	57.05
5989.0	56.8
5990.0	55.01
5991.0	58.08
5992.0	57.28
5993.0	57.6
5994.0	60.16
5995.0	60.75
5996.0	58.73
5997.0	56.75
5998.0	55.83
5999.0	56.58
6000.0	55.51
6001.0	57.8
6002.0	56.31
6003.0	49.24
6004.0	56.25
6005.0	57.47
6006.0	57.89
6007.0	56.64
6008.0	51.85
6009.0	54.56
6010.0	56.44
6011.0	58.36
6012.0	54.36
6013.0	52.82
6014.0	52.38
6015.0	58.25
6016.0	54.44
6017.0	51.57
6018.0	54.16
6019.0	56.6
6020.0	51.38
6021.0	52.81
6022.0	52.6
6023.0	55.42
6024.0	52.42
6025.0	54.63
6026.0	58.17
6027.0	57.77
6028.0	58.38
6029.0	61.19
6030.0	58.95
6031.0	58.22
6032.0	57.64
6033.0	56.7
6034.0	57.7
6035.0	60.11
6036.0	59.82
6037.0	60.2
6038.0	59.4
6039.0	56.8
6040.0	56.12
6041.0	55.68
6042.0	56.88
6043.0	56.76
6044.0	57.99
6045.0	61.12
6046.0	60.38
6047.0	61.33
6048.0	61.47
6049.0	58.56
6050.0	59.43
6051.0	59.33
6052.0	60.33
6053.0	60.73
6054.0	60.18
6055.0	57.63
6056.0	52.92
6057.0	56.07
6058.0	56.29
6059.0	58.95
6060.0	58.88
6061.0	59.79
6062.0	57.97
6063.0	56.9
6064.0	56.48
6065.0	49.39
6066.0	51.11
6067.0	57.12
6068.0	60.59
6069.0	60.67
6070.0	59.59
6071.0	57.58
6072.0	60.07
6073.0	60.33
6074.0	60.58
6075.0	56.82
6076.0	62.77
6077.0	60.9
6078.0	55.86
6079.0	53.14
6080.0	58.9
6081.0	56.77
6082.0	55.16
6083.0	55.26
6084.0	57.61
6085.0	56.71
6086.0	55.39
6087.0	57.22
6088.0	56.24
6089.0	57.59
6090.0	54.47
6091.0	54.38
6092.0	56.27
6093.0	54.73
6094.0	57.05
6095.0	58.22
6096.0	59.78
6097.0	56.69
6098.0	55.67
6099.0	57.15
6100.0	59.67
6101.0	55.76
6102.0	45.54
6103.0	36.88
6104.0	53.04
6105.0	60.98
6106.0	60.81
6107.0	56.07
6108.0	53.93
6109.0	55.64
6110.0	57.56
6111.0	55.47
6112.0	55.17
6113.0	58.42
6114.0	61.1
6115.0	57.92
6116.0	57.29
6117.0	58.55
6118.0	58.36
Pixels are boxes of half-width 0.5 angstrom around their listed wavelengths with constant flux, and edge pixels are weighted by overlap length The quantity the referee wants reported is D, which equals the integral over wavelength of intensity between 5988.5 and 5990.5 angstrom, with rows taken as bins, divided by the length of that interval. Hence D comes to 55.9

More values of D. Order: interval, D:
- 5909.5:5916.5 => 54.7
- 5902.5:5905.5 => 51.6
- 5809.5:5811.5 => 56.6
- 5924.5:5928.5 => 57.7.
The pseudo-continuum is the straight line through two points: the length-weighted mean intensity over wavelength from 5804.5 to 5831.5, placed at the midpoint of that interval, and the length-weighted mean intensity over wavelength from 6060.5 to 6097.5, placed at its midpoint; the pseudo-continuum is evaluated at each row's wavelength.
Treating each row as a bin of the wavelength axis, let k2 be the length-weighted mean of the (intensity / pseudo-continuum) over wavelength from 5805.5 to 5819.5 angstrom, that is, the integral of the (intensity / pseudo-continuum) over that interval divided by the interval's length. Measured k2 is 0.99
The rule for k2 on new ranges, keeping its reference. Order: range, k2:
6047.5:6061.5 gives 1.02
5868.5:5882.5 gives 0.96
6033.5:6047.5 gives 1.02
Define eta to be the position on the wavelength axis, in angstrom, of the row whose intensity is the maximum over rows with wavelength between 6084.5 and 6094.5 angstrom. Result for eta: 6089.0 angstrom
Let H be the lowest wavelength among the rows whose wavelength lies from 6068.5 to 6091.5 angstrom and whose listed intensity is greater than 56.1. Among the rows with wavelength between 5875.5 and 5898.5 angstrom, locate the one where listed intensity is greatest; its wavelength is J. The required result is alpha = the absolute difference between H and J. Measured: 190 angstrom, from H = 6069.0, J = 5879.0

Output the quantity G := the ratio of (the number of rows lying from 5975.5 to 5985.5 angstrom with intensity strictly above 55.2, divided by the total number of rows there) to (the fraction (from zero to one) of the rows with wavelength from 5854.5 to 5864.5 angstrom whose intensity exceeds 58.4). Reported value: 7.0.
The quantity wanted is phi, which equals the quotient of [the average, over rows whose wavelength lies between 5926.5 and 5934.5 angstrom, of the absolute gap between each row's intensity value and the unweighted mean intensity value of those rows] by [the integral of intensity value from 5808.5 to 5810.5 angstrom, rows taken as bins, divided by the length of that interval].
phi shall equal 0.030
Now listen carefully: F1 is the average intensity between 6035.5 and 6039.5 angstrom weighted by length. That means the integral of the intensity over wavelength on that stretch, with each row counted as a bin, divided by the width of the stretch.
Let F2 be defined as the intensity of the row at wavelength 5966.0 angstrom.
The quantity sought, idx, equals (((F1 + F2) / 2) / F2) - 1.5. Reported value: -0.449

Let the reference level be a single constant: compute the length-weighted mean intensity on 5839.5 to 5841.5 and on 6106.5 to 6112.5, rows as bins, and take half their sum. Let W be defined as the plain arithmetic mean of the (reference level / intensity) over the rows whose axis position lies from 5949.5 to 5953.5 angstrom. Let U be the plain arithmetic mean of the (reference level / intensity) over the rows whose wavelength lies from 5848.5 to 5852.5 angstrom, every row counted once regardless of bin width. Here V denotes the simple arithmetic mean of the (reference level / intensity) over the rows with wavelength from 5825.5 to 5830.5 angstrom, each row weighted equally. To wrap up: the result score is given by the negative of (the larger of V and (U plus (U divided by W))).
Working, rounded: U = 1.00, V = 0.97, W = 0.99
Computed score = -2.01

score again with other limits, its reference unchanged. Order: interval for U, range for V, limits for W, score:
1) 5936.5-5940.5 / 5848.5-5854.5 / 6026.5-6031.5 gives -1.97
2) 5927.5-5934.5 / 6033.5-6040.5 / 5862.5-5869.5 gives -2.01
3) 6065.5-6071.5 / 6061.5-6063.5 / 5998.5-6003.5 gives -1.94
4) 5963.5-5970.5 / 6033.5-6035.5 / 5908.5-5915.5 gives -1.96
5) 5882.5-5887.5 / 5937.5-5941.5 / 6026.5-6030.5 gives -2.75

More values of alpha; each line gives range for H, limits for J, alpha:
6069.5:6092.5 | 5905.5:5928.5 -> 149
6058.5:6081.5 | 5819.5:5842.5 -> 238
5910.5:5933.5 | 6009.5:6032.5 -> 118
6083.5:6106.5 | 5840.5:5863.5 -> 241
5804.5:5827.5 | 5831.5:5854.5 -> 35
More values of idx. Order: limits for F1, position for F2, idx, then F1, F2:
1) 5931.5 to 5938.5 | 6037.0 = -0.528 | 57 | 60.2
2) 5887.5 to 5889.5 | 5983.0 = -0.814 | 22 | 57.96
